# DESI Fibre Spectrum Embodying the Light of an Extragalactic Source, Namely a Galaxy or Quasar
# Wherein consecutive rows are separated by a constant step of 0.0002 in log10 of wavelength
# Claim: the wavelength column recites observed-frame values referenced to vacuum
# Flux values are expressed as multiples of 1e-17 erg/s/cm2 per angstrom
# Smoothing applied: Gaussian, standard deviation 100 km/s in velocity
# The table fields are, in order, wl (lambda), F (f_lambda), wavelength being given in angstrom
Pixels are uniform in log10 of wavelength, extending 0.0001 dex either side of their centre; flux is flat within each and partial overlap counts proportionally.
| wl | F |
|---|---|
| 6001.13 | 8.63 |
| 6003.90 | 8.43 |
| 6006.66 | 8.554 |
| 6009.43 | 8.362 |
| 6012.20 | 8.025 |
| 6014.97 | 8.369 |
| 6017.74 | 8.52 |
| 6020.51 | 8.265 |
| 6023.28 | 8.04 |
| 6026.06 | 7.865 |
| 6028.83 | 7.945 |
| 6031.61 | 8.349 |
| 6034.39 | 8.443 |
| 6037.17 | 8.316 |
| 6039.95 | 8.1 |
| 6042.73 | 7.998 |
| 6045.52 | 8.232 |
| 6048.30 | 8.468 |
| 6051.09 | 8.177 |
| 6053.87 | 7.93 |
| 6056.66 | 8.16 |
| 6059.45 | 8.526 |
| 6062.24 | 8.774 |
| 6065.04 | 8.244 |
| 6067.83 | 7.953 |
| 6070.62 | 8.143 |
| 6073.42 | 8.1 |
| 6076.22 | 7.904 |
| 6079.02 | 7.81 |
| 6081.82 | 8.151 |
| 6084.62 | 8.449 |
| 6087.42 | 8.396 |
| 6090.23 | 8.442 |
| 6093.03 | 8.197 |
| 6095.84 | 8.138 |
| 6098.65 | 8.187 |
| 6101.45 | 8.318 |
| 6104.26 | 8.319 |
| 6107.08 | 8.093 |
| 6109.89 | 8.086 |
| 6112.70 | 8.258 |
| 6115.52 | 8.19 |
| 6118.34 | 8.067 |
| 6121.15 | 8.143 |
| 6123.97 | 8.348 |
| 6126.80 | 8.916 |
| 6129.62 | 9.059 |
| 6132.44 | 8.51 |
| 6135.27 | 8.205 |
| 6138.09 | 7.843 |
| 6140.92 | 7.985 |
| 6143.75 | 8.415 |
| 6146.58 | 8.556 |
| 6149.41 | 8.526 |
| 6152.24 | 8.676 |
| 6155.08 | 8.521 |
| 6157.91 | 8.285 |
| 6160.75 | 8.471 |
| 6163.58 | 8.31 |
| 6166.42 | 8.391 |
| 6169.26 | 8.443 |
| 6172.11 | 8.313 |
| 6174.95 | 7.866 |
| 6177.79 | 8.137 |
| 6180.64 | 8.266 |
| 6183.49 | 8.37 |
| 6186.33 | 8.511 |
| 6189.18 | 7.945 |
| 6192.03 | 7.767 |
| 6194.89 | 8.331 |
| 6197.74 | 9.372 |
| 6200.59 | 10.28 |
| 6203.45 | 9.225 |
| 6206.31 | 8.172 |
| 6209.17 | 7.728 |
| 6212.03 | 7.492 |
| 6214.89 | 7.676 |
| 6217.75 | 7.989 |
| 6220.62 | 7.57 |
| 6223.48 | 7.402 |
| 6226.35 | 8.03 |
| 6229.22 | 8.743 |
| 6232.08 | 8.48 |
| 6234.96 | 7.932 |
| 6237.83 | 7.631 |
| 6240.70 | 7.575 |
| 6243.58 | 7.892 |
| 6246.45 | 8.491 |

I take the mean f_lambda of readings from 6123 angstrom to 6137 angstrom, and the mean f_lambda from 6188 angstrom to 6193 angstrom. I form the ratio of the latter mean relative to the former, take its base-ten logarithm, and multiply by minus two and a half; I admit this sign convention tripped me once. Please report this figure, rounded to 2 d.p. 0.10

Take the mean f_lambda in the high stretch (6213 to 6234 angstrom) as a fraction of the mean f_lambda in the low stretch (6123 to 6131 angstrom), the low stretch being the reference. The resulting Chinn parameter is 0.91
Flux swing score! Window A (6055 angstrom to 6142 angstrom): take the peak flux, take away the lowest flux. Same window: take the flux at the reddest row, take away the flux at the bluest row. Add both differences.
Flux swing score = 1.1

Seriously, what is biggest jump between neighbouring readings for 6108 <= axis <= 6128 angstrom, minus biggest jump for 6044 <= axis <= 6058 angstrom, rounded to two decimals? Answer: 0.28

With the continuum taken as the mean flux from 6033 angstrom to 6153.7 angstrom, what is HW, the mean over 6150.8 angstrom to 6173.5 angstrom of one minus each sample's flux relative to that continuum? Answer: -0.018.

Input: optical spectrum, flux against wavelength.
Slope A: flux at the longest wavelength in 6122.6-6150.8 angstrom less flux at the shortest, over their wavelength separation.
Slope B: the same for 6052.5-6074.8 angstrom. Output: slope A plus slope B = 0.016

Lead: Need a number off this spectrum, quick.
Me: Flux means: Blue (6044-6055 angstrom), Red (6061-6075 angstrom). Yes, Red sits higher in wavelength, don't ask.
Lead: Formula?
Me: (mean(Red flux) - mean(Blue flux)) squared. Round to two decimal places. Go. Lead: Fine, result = 0.00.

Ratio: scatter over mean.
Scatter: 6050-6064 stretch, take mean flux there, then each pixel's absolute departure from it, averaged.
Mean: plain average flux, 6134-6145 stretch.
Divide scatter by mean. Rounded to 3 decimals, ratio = 0.033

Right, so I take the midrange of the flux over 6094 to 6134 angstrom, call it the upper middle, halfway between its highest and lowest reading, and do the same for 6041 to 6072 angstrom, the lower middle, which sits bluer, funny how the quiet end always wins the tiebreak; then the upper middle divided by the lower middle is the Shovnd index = 1.03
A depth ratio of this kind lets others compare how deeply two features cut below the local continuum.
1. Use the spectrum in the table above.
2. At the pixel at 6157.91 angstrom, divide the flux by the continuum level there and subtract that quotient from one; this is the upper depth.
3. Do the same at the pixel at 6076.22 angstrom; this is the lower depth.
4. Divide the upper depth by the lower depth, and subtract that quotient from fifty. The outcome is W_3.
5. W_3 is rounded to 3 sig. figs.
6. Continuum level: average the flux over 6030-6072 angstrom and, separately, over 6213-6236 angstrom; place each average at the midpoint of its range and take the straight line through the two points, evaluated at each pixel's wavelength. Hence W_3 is 50.7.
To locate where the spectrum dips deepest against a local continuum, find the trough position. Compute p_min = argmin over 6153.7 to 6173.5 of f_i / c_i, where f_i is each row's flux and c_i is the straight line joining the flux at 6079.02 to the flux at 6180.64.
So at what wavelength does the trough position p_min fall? 6172.11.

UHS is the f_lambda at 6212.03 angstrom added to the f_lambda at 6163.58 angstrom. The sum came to 15.8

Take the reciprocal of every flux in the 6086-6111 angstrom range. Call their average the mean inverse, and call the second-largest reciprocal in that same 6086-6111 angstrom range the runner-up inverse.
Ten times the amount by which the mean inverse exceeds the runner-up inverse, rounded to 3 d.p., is -0.022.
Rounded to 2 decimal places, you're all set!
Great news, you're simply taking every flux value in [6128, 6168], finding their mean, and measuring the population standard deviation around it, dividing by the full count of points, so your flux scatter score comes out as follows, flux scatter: 0.28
